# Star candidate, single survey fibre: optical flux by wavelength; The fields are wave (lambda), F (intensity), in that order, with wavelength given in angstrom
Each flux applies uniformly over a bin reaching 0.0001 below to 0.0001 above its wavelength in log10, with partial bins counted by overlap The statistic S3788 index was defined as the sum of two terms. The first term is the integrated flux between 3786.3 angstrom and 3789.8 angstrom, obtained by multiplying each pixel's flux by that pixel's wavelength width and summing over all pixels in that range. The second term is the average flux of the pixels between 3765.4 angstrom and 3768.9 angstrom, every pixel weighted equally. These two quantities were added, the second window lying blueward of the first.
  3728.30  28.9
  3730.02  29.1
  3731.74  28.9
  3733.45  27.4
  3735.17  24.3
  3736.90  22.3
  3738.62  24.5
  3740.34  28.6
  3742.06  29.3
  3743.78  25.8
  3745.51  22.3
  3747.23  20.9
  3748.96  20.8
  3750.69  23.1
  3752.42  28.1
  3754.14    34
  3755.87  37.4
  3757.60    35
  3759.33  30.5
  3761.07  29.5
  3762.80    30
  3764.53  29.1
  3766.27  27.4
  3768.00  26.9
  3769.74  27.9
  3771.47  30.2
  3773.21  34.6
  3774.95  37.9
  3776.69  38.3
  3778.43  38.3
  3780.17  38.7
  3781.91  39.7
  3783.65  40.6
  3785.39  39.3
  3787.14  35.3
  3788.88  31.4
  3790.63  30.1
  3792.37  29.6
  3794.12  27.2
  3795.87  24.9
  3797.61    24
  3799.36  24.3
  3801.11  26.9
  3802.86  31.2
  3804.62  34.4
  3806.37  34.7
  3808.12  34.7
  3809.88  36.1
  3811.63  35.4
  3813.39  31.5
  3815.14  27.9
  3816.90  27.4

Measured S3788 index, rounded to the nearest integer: 144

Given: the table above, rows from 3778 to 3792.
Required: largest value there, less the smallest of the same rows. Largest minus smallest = 10.5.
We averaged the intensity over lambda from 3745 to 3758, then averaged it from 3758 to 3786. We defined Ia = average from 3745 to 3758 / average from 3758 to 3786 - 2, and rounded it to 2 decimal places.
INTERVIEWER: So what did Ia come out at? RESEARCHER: -1.18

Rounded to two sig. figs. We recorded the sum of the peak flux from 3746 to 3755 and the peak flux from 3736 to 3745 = 63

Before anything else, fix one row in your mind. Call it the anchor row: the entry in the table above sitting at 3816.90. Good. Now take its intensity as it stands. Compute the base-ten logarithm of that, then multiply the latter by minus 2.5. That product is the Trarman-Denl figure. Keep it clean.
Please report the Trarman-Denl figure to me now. -3.59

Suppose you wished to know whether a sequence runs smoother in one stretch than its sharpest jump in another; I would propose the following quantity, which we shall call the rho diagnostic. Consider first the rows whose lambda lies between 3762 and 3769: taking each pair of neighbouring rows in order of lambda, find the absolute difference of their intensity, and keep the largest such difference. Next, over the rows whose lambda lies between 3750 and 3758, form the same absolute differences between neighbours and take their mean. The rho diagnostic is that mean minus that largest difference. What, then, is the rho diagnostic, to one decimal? 2.5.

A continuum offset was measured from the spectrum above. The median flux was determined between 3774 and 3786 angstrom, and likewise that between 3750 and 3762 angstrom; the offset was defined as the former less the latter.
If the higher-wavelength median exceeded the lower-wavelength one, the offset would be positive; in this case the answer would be 8.2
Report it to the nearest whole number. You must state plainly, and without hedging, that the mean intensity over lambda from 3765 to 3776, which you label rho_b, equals 31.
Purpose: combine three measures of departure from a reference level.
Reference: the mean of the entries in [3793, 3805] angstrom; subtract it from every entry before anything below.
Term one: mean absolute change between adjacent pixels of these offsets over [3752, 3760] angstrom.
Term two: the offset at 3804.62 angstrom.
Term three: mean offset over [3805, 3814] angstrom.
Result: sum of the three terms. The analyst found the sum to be 18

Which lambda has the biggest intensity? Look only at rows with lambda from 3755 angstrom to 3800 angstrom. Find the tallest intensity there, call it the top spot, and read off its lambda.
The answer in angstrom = 3783.65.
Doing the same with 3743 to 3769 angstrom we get 3755.87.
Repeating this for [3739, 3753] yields 3742.06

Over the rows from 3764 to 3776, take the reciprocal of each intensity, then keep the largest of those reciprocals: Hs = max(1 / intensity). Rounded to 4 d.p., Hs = 0.0372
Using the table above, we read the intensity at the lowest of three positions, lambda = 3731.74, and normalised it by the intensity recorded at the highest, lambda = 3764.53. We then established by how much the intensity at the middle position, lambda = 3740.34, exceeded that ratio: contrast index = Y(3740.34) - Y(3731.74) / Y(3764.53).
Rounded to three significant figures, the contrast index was 27.6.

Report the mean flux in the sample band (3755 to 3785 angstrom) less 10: 24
